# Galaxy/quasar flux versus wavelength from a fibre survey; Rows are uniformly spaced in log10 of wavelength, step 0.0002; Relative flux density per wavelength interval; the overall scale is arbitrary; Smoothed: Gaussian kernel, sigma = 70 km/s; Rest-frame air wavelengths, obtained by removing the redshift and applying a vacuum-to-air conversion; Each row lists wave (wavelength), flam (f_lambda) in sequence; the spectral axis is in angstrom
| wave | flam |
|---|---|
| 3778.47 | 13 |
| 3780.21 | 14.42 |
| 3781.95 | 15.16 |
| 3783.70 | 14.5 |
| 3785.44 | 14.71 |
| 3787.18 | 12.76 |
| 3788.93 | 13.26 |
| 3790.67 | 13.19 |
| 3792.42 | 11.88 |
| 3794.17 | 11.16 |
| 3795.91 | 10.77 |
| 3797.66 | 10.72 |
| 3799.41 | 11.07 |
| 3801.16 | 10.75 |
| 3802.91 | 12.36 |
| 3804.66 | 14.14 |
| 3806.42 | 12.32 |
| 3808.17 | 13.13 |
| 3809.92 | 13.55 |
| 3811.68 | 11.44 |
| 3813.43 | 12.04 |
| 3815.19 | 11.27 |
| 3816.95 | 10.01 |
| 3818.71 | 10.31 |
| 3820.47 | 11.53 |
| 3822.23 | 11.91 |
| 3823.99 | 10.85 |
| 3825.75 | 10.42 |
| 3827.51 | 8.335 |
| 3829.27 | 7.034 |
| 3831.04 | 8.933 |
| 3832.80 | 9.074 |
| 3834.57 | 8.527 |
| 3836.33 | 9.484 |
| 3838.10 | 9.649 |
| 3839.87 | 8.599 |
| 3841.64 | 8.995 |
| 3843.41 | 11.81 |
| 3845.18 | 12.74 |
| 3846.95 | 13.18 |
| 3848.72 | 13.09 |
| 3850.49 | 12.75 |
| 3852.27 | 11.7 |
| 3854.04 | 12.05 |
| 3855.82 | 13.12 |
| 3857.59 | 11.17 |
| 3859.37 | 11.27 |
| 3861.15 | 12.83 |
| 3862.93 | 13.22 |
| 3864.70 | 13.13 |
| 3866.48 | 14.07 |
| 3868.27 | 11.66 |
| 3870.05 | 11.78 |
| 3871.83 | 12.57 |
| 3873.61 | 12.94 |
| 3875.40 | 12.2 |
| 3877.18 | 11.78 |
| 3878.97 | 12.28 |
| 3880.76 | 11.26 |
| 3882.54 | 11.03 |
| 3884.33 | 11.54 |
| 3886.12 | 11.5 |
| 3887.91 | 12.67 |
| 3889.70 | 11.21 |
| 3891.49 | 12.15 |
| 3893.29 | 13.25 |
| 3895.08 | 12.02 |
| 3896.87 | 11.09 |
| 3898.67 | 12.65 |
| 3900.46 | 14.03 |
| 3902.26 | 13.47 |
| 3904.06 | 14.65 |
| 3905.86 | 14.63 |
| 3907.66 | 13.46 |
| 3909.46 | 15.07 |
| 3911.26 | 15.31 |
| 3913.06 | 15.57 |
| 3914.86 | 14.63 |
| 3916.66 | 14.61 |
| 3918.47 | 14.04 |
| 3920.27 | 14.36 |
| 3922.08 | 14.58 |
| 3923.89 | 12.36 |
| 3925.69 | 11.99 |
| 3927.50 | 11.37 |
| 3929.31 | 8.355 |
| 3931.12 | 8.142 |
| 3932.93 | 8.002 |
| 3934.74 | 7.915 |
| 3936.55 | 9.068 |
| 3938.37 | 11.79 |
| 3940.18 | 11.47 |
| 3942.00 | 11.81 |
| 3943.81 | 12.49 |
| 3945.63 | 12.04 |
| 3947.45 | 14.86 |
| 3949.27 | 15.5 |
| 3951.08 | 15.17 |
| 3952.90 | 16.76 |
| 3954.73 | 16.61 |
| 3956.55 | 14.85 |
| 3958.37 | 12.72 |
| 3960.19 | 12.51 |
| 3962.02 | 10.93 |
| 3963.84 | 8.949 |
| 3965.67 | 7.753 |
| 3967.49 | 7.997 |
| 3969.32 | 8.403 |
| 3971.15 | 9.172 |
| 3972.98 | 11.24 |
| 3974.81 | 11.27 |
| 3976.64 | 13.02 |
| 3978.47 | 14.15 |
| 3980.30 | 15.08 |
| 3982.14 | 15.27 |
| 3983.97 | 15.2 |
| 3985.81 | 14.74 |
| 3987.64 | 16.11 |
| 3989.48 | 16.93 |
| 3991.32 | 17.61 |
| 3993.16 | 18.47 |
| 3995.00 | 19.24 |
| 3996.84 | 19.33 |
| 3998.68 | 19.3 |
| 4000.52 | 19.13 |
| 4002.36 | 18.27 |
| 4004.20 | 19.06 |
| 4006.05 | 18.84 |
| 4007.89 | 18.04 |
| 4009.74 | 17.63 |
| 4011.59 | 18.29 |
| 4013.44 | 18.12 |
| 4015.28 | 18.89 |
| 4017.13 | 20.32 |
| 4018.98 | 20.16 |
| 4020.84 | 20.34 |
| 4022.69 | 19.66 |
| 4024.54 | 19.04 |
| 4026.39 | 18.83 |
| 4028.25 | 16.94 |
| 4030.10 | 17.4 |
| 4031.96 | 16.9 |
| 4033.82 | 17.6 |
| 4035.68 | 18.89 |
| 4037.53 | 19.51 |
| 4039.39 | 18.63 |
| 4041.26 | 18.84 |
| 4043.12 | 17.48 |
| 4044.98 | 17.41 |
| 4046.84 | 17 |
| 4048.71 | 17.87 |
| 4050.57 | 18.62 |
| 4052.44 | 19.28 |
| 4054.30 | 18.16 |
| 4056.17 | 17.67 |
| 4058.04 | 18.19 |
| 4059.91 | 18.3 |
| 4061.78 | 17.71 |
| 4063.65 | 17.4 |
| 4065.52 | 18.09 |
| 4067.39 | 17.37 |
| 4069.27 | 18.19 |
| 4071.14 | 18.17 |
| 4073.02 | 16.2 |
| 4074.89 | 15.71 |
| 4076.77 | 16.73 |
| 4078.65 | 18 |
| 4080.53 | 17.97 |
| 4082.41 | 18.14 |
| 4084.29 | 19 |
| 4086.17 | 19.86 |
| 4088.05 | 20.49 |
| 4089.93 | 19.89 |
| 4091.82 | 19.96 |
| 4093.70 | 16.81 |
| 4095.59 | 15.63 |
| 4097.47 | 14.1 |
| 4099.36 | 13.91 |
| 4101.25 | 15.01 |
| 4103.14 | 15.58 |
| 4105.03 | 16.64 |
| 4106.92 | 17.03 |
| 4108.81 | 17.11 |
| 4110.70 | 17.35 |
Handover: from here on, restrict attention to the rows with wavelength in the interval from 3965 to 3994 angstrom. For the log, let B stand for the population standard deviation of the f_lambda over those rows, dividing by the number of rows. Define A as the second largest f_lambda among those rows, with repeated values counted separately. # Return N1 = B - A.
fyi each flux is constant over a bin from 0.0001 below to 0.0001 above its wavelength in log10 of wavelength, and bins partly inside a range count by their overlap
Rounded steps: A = 17.61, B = 3.43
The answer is -14.2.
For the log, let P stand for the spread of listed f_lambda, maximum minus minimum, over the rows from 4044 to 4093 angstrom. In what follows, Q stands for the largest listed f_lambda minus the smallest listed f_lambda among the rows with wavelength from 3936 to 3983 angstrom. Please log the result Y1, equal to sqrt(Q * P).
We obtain 6.6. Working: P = 4.8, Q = 9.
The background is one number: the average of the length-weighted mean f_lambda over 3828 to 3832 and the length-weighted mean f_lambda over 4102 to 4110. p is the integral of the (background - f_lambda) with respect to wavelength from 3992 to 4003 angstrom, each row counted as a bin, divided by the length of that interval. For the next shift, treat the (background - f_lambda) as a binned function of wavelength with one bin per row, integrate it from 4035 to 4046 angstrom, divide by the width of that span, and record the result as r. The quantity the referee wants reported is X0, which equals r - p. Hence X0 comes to 1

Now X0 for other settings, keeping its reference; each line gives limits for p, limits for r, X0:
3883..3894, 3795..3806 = 0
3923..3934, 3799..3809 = -2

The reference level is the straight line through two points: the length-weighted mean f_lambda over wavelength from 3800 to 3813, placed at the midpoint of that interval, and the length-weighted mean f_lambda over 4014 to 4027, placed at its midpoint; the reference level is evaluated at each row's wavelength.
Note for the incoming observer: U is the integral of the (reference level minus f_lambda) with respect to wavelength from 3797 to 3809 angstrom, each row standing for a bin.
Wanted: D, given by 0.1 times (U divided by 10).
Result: 0.03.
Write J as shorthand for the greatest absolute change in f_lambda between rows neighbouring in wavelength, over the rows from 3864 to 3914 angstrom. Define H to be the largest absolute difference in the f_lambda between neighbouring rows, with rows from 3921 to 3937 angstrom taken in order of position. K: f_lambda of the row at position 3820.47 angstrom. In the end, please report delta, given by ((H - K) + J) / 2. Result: -3.1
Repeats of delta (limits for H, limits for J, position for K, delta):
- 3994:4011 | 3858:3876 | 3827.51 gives -2.5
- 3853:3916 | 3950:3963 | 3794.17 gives -3.3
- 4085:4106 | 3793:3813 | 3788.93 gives -4.0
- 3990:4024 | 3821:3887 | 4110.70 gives -6.6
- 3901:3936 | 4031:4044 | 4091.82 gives -7.8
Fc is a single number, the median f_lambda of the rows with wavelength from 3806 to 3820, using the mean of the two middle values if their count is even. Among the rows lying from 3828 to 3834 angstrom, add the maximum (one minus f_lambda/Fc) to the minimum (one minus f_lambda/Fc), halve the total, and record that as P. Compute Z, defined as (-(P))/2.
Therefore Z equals -0.16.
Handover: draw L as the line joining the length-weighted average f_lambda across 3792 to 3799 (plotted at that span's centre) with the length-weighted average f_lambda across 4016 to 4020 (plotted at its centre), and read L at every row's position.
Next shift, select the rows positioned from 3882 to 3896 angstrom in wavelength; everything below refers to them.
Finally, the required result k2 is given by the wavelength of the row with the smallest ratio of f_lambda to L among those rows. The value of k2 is 3889.70 angstrom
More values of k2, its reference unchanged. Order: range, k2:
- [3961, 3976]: 3965.67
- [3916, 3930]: 3929.31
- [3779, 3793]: 3792.42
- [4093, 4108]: 4099.36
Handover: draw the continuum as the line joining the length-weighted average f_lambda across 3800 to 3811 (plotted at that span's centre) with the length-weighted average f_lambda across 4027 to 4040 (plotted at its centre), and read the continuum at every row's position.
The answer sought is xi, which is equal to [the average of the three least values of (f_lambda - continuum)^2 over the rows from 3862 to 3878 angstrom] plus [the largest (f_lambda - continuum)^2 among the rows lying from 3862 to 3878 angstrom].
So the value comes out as 7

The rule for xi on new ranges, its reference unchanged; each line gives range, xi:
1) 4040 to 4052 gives 2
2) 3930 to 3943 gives 77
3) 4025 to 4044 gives 2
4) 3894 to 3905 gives 15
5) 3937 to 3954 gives 19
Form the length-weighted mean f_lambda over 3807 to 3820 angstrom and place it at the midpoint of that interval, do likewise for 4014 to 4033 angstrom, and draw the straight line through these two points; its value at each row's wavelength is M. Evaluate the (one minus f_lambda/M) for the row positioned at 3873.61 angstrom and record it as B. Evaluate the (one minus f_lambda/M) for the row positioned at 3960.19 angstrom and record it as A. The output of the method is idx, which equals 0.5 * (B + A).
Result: 0.15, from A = 0.25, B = 0.06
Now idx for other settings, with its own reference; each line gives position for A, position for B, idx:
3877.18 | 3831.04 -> 0.21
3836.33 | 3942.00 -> 0.25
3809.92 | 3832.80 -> 0.05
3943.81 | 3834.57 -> 0.27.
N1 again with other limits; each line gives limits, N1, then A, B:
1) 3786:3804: -12.2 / 13.19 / 0.98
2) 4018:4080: -19.1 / 20.16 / 1.05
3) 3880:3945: -13.2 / 15.31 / 2.10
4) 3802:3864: -11.8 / 13.55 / 1.76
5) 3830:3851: -11.2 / 13.09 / 1.86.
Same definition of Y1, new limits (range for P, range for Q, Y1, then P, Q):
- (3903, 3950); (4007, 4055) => 5.1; 7.7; 3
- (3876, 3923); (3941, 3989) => 6.4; 4.5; 9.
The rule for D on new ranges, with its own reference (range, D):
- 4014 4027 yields 0.00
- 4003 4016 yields 0.11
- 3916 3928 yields 0.35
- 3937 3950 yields 0.57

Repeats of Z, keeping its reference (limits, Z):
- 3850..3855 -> 0.02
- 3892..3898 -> 0.02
